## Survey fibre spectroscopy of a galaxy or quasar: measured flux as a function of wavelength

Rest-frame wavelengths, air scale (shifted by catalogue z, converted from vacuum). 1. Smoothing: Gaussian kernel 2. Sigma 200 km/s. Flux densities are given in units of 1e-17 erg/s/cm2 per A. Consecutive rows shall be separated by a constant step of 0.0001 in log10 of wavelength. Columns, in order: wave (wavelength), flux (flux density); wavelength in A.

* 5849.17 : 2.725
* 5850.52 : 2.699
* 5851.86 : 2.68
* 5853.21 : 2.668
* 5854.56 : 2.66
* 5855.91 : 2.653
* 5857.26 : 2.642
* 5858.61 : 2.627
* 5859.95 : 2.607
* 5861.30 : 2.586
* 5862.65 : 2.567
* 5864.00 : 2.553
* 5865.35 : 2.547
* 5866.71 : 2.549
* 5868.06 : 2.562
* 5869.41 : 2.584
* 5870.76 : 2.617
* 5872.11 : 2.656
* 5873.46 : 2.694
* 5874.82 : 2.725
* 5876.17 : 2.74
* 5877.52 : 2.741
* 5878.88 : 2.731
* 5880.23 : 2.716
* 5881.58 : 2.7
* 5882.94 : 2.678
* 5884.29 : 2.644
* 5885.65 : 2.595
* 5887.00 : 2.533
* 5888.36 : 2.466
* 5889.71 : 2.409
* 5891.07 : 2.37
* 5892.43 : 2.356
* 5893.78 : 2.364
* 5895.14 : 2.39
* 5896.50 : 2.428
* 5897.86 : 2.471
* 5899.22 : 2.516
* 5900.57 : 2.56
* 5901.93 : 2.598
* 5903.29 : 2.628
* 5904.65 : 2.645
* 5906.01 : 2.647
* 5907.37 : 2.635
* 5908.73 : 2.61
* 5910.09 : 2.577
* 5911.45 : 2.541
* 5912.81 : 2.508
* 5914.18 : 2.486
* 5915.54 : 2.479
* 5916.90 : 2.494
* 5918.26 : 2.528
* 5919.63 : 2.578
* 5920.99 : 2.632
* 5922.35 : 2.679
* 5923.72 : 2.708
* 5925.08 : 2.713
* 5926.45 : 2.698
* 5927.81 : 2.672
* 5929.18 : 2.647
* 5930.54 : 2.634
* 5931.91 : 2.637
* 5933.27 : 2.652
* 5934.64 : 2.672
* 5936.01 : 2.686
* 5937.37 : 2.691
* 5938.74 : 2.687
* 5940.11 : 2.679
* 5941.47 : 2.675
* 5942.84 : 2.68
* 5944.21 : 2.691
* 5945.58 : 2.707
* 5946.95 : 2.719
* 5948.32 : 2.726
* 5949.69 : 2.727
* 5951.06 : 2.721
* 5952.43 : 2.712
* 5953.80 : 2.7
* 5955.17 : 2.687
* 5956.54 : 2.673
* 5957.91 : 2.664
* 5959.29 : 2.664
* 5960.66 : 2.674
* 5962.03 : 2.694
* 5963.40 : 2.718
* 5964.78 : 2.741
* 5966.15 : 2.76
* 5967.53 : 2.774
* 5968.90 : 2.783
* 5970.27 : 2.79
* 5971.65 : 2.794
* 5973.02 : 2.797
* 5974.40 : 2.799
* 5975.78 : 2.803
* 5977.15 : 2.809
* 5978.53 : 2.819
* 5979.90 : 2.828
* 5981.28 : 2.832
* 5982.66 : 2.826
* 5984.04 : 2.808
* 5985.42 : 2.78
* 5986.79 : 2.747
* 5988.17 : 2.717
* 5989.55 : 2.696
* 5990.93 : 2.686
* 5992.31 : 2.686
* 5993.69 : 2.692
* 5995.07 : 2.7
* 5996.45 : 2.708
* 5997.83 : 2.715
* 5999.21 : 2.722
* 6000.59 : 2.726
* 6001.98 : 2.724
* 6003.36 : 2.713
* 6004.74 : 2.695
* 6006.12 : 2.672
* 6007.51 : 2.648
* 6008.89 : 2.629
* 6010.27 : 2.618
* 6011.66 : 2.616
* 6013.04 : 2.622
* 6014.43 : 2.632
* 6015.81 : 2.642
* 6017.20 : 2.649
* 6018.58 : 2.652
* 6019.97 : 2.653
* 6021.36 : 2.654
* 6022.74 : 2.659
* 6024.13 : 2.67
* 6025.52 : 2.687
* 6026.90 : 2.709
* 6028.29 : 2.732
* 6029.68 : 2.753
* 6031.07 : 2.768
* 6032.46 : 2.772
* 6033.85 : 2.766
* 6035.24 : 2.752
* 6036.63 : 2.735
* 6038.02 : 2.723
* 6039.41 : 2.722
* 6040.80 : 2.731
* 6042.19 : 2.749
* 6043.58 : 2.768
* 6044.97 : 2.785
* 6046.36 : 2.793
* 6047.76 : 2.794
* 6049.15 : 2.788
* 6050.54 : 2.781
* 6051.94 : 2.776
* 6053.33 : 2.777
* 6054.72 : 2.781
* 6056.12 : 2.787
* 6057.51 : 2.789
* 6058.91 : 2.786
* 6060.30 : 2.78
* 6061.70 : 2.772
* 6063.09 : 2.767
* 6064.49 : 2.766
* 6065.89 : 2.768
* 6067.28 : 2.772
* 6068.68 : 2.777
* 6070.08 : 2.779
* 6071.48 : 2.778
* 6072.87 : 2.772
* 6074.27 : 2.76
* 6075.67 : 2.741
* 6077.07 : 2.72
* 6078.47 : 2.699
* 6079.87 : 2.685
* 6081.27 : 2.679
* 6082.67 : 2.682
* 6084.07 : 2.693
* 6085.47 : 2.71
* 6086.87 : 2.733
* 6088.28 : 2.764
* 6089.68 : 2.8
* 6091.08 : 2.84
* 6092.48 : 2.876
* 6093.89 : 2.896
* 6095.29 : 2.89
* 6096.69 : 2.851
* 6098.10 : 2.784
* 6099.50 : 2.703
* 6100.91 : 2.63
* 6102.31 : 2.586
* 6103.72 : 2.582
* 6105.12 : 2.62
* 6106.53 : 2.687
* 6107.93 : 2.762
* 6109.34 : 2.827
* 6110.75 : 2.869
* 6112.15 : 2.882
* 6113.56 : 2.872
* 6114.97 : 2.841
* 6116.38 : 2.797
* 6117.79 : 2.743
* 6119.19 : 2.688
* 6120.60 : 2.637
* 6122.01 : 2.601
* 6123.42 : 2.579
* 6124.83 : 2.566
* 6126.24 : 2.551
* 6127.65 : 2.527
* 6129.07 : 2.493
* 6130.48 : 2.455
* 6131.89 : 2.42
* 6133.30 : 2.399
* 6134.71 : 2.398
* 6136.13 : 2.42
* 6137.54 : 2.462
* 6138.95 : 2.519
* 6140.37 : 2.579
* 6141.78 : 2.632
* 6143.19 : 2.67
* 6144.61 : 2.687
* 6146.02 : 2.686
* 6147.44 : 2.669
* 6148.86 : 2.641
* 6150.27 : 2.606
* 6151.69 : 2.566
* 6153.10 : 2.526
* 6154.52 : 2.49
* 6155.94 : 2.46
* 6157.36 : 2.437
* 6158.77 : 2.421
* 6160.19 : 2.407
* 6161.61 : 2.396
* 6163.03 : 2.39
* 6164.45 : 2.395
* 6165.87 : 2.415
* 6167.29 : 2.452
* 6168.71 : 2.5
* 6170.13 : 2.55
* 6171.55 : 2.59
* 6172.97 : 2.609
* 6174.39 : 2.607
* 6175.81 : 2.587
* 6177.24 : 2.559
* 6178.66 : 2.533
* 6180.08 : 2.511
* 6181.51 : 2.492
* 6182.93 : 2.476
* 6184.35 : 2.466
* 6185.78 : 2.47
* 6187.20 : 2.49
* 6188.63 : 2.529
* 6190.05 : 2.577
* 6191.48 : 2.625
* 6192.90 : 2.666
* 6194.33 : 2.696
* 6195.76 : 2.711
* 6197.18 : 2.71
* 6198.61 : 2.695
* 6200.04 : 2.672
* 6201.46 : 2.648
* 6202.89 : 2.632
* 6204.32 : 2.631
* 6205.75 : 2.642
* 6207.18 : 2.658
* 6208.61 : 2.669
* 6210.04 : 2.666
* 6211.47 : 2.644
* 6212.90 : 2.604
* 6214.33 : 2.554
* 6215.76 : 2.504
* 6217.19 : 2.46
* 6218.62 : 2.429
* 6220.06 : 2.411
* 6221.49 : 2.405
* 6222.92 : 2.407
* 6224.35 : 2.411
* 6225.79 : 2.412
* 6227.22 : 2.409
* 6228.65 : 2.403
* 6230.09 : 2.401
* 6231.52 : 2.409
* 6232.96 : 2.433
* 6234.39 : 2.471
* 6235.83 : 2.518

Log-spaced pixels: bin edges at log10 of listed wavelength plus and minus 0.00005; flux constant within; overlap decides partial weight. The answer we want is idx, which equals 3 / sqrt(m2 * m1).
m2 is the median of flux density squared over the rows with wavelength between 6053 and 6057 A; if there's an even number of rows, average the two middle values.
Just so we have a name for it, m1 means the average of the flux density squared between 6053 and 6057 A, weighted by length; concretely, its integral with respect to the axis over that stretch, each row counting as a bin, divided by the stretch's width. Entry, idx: 0.39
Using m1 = 7.7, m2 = 7.7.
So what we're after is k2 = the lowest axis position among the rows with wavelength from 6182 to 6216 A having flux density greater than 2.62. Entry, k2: 6191.48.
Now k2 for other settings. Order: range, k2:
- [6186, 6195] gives 6191.48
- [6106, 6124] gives 6106.53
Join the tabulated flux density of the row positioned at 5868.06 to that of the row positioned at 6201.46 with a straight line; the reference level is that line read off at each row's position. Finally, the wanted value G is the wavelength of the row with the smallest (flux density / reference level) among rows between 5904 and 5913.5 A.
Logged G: 5912.81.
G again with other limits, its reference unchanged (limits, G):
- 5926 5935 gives 5930.54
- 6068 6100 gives 6081.27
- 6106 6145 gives 6134.71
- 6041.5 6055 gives 6042.19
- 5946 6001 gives 5959.29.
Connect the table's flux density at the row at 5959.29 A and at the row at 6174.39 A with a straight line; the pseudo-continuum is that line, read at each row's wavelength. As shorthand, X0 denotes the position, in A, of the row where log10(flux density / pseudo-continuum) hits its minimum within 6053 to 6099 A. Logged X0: 6081.27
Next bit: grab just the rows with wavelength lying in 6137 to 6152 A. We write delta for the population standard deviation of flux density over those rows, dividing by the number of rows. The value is 0.07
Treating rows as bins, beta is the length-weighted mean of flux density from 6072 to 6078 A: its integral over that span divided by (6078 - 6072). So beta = 2.75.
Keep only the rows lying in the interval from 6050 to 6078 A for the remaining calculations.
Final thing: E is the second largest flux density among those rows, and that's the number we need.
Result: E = 2.787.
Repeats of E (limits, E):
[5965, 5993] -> 2.828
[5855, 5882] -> 2.74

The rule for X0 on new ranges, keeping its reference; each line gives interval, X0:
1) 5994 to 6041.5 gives 6011.66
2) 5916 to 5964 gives 5916.90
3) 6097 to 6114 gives 6103.72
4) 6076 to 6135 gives 6134.71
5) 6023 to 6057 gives 6024.13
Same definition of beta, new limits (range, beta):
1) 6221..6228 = 2.41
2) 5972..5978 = 2.80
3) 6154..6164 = 2.43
